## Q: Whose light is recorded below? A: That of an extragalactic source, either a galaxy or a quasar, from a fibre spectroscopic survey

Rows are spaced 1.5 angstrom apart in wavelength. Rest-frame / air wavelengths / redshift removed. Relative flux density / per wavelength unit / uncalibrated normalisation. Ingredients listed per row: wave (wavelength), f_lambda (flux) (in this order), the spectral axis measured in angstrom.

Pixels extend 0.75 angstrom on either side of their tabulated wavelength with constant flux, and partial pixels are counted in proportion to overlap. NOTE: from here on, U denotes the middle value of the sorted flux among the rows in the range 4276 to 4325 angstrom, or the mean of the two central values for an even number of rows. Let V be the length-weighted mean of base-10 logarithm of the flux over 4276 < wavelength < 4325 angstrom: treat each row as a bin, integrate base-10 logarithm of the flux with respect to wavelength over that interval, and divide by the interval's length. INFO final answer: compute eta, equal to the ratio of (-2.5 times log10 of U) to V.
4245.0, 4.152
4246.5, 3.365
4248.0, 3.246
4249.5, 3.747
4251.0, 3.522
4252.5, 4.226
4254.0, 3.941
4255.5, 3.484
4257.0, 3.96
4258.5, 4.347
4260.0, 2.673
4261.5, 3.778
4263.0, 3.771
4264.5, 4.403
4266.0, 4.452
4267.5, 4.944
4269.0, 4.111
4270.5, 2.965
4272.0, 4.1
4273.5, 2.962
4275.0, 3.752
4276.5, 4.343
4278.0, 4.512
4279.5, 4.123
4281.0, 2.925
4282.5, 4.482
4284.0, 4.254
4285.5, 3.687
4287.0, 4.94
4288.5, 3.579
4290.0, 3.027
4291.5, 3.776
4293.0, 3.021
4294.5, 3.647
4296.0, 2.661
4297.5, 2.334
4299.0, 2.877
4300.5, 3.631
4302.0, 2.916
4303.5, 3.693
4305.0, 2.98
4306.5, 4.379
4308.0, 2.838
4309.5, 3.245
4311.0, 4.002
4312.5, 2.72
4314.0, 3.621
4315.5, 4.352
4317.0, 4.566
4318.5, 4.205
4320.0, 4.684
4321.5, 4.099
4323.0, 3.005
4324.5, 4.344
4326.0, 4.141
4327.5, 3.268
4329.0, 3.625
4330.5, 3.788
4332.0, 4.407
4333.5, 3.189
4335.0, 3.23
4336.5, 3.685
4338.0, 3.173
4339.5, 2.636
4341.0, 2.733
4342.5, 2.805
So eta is -2.54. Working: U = 3.7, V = 0.557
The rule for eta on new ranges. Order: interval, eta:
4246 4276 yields -2.51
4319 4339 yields -2.50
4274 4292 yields -2.53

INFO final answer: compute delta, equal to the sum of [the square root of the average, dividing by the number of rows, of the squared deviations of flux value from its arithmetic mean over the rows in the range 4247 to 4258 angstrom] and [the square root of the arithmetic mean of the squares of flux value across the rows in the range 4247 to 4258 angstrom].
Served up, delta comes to 4.1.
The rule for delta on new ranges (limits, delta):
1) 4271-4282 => 4.5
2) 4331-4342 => 3.9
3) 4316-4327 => 4.7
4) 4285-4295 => 4.3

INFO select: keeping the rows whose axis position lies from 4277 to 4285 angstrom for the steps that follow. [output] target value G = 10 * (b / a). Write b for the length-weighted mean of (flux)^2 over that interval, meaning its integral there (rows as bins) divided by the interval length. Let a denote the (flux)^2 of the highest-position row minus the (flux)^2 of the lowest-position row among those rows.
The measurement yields -74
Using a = -2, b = 17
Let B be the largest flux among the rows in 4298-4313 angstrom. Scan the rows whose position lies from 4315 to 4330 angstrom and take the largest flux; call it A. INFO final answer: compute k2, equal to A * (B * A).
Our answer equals 96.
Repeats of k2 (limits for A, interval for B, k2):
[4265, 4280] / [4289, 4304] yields 92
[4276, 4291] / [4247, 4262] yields 106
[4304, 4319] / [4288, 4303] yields 79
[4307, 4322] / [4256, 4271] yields 108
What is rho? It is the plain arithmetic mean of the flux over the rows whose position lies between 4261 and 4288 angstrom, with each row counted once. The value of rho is 4.03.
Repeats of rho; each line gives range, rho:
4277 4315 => 3.51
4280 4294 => 3.74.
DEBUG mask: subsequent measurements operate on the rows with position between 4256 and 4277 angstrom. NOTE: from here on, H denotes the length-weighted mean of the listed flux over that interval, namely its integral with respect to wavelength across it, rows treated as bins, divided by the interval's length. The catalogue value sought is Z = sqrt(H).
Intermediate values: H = 3.9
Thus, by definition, 1.97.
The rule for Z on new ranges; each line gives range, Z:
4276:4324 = 1.91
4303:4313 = 1.85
